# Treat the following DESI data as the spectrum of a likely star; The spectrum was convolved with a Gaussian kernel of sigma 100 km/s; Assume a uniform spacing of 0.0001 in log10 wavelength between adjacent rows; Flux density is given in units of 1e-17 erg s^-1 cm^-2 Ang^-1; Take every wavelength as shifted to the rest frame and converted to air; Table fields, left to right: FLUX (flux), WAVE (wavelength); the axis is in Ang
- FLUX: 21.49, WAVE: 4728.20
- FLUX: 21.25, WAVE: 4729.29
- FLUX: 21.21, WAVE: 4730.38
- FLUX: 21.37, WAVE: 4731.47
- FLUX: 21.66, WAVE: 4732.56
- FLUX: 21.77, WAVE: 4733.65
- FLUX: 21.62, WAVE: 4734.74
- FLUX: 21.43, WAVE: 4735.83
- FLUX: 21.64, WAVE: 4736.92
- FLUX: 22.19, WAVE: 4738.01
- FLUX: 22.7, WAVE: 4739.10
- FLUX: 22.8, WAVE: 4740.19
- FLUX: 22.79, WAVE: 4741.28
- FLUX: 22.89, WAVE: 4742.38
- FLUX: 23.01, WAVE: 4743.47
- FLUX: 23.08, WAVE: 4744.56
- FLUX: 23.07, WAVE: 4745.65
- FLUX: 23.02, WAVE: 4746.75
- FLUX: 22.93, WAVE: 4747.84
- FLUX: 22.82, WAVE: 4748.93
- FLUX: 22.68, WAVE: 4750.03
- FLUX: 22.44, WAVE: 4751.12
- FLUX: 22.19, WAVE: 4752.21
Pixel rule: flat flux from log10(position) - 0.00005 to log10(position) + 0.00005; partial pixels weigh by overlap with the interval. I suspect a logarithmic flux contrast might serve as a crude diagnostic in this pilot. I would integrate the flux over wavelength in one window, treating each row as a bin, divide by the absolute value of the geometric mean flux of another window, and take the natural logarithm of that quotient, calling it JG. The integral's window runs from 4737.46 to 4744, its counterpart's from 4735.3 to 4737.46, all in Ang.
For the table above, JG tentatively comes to 1.93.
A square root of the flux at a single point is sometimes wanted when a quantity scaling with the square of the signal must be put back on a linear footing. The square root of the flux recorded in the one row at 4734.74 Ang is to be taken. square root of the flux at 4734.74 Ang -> 4.65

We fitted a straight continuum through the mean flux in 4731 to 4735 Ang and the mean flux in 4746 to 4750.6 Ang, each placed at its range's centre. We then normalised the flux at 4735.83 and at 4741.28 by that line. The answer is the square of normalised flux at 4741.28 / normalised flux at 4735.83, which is 1.09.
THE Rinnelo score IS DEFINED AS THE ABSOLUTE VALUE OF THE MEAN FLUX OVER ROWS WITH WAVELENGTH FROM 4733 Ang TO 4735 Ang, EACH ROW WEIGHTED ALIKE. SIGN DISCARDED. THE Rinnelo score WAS 21.7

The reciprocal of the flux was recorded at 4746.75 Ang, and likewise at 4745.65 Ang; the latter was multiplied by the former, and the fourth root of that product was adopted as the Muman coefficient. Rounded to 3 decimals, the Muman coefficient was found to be 0.208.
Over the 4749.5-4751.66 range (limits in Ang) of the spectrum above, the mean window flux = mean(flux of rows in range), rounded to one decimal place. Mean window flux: 22.6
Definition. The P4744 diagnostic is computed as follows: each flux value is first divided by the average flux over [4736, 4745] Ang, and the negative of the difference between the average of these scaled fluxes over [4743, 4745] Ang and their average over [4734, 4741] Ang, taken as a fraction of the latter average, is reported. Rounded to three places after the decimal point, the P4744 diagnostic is -0.044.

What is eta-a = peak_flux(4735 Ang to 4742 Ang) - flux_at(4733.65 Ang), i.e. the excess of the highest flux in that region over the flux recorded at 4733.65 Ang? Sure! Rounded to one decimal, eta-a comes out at 1.0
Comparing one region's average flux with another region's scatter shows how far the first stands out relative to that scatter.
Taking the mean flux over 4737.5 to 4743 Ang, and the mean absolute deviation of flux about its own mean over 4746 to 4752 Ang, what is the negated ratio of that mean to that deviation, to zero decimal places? -130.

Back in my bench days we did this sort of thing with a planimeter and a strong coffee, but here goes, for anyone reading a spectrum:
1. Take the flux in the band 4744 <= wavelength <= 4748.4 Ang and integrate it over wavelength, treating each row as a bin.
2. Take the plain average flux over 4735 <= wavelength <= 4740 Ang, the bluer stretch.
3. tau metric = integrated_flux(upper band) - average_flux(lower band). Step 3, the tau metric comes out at 79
